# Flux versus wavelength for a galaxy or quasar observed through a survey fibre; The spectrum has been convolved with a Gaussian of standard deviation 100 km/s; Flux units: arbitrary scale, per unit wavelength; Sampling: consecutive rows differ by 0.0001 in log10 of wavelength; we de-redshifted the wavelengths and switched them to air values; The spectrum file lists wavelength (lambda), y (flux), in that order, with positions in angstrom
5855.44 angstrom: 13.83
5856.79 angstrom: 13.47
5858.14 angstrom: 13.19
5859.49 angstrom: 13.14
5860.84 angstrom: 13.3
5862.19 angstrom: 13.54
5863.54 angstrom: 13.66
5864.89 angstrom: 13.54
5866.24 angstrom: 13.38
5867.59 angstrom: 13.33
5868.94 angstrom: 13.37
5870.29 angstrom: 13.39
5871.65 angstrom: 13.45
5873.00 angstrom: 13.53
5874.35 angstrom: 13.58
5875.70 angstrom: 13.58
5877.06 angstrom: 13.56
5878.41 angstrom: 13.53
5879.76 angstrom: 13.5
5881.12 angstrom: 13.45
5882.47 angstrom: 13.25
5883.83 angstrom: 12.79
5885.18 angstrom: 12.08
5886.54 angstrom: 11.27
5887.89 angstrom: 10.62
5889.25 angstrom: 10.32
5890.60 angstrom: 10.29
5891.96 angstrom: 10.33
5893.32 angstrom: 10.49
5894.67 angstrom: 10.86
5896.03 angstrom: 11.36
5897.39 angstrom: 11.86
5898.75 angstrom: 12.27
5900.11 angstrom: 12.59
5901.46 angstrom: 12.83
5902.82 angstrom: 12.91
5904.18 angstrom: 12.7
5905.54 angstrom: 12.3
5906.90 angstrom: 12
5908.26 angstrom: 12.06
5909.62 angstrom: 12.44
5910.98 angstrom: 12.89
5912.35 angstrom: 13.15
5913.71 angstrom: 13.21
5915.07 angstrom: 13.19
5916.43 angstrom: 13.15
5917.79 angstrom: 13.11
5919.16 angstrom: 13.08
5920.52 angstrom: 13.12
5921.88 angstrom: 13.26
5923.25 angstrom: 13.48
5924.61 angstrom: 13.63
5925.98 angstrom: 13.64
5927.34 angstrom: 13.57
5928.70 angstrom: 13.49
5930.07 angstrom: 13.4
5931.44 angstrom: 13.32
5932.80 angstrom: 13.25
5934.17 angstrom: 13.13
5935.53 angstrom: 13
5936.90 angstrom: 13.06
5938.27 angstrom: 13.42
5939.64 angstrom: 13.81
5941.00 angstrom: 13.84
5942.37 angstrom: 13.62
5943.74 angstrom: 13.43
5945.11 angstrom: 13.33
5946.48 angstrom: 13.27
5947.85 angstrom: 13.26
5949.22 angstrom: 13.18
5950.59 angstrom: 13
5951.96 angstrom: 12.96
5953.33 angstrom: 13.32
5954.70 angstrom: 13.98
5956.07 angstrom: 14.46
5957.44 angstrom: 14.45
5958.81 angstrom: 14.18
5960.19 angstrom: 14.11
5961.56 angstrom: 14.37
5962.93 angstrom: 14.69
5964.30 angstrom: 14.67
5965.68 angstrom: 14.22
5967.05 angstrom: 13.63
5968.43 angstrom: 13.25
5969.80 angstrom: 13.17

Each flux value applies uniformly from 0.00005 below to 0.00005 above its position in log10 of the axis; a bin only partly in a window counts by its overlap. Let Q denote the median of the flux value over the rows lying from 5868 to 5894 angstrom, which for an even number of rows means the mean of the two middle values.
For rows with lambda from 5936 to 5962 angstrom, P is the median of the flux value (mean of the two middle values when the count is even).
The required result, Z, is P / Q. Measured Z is 1.00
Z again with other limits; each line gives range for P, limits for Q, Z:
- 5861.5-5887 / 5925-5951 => 1.01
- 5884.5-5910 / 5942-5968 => 0.88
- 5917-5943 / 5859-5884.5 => 1.00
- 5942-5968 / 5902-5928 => 1.04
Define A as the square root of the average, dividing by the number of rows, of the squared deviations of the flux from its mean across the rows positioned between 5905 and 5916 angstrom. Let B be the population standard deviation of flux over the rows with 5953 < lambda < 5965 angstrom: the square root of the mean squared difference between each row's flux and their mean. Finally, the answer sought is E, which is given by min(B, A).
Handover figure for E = 0.40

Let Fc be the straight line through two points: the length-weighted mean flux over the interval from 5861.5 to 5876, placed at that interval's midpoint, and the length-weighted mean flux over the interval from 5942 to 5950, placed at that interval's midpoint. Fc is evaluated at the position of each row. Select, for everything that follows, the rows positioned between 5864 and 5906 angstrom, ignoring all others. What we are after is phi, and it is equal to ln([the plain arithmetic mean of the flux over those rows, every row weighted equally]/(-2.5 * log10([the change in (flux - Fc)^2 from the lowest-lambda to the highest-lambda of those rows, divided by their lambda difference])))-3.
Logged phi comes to -1.8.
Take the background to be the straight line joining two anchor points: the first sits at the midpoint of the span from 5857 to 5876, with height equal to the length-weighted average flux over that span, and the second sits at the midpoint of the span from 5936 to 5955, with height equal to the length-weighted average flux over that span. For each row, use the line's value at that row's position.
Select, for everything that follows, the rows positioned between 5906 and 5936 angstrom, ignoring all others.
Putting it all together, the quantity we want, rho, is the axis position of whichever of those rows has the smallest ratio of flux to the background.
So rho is 5906.90 angstrom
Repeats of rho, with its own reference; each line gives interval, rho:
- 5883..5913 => 5890.60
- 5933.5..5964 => 5951.96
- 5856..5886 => 5885.18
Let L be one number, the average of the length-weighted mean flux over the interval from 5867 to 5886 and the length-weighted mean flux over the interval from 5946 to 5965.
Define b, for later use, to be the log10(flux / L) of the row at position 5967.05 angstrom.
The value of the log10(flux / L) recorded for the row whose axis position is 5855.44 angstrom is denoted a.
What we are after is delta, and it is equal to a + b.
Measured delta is 0.010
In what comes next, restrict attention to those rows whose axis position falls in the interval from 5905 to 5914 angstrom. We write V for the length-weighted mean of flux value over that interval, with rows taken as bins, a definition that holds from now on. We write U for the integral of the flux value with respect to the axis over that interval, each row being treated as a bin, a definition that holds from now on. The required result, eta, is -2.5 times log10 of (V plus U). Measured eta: -5.25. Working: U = 113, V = 12.5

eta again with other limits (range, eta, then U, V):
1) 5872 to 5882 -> -5.43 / 135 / 13.5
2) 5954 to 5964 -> -5.49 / 143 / 14.3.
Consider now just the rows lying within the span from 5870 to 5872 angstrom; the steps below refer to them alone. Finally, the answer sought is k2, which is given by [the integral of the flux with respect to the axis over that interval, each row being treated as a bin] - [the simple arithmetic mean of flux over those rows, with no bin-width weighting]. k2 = 13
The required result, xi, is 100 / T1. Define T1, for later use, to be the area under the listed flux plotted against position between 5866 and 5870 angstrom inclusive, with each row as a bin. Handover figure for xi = 1.87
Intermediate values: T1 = 53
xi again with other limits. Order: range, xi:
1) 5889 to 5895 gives 1.59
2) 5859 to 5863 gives 1.87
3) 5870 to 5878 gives 0.92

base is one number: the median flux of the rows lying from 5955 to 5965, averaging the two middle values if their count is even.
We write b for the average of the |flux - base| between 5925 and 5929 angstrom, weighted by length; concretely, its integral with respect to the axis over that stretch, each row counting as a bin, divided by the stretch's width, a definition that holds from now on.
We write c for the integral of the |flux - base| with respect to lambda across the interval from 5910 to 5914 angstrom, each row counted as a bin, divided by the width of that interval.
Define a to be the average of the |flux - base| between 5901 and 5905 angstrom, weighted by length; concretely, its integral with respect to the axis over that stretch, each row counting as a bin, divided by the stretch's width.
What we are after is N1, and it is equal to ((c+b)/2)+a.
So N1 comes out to 2.8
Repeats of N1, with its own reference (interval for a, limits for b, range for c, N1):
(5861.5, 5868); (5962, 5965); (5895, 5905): 2.1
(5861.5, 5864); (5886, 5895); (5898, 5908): 3.8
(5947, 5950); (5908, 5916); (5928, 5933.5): 2.6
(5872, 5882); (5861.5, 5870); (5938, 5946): 1.9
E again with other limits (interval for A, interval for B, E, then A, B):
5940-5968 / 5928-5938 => 0.17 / 0.6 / 0.17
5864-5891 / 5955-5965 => 0.20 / 1.1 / 0.20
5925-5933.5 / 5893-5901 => 0.14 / 0.1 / 0.74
